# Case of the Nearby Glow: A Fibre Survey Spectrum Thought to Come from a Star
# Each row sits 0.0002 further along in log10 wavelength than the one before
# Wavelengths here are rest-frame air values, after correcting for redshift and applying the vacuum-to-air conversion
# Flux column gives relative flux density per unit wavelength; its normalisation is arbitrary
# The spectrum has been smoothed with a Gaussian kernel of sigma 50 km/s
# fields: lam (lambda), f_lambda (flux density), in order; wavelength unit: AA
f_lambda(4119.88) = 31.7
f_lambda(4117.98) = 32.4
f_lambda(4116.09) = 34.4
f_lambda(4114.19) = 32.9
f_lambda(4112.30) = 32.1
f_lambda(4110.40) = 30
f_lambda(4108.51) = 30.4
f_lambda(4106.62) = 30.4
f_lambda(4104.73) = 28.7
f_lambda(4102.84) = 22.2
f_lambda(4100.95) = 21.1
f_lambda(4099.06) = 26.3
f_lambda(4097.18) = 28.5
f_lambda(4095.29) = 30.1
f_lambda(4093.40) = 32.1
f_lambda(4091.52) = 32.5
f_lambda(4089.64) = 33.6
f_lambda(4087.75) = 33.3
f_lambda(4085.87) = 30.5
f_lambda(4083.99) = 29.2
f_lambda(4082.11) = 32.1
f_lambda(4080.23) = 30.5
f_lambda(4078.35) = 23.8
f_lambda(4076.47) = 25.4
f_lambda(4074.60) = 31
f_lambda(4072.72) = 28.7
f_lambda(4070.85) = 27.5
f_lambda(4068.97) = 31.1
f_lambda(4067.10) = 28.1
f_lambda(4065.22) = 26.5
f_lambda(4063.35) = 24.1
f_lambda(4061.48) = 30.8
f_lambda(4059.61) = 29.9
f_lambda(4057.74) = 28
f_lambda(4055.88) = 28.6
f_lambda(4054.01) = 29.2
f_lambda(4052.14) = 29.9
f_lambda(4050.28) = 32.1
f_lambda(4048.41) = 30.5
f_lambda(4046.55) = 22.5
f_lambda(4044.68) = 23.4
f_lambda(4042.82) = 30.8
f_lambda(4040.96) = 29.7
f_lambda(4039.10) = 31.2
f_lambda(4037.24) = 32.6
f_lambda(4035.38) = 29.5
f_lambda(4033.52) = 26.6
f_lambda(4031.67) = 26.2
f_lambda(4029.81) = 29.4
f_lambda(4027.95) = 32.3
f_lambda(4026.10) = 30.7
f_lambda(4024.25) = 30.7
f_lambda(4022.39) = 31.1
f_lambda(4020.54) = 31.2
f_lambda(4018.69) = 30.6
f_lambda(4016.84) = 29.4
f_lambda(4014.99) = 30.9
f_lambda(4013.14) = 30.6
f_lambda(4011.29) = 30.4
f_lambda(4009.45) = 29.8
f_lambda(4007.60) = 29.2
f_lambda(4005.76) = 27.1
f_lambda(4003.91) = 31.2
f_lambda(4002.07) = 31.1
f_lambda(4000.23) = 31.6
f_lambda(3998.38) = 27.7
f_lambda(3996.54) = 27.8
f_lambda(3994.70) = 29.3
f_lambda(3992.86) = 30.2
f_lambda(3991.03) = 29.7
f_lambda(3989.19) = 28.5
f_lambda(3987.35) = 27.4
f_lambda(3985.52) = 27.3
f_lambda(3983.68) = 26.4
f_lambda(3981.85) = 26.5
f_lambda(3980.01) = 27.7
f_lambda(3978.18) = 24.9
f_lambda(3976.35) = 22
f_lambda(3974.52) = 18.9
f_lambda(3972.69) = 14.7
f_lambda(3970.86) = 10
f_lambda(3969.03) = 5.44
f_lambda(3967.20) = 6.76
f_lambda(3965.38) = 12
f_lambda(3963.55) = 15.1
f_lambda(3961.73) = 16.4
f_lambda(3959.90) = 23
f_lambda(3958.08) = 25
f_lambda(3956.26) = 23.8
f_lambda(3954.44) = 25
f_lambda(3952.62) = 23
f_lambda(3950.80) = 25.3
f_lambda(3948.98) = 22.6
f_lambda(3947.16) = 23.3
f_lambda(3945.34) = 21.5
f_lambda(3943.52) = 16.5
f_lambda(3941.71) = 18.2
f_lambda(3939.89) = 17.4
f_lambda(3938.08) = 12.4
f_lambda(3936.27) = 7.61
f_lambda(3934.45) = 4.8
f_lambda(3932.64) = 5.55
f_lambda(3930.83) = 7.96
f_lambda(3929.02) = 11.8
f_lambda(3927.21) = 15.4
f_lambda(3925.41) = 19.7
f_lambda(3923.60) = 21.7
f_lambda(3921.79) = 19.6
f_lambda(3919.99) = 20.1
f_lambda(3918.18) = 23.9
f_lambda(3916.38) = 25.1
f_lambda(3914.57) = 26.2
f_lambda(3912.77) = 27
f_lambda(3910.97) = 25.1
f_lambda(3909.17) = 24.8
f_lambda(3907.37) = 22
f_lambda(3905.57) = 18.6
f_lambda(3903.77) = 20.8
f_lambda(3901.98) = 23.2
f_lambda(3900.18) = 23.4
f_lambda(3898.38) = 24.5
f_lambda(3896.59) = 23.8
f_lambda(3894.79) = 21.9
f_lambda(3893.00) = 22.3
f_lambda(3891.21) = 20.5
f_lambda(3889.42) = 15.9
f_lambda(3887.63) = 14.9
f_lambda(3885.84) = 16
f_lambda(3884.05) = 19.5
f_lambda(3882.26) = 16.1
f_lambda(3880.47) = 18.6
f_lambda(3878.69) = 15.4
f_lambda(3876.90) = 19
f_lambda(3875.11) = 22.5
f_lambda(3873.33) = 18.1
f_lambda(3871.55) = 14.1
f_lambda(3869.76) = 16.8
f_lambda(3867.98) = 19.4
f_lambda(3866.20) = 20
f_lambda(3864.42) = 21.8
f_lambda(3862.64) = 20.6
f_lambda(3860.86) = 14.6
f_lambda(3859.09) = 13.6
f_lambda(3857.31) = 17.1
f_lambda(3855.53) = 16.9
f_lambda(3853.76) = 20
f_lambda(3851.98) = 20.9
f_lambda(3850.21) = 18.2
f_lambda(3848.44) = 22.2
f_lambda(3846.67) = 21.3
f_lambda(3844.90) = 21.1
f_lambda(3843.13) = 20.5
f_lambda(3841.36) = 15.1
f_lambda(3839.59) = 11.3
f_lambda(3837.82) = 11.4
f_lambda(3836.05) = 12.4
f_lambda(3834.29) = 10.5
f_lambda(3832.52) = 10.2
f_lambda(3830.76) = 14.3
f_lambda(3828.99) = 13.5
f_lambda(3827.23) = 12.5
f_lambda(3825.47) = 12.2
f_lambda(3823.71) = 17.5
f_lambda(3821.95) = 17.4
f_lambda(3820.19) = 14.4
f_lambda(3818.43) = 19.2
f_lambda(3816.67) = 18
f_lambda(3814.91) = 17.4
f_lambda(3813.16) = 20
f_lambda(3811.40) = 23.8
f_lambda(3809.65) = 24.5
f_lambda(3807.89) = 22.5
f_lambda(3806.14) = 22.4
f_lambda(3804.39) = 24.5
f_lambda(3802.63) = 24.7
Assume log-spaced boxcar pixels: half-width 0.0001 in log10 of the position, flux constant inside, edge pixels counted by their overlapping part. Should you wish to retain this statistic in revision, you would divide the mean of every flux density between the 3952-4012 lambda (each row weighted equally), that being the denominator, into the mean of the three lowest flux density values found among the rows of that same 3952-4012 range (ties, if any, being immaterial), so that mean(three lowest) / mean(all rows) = 0.3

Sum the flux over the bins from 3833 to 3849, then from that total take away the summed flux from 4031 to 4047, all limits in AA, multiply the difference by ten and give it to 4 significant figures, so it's -1067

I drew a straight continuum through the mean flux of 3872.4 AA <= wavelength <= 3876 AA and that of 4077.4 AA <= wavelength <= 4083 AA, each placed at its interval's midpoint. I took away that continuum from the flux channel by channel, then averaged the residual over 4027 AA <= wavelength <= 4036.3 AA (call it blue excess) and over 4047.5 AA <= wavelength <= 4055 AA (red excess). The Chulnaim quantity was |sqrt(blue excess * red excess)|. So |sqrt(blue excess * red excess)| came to 2.4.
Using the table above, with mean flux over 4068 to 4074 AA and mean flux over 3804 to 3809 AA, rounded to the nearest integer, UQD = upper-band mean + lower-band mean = 52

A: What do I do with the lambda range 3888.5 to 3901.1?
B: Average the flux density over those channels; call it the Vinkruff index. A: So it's 22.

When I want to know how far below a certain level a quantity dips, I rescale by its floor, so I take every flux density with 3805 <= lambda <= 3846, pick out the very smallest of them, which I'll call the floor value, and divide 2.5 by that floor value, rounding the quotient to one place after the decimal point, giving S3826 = 0.2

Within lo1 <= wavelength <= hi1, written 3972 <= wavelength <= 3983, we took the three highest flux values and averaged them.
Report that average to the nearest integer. 26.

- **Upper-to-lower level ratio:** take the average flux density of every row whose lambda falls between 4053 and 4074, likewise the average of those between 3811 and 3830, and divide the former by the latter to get 1.7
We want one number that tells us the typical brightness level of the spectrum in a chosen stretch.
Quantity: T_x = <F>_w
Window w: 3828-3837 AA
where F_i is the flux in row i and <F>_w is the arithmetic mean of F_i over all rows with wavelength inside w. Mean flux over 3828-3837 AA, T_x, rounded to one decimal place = 12.2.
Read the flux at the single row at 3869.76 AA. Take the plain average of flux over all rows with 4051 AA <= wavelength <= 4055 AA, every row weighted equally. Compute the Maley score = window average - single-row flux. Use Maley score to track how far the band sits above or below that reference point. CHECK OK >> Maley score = 13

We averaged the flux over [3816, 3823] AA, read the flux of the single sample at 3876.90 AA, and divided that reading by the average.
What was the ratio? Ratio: 1.10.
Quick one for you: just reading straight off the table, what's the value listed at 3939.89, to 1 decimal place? 17.4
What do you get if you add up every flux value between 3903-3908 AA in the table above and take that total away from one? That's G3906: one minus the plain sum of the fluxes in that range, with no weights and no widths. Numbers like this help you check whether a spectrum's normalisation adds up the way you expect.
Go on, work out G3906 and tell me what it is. -60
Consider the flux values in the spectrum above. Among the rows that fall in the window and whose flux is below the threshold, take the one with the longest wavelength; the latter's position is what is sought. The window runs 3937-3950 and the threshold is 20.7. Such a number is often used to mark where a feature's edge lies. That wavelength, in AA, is 3943.52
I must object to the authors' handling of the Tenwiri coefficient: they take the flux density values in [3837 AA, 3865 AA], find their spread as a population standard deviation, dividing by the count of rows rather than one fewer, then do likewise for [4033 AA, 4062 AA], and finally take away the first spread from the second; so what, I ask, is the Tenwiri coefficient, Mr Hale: -1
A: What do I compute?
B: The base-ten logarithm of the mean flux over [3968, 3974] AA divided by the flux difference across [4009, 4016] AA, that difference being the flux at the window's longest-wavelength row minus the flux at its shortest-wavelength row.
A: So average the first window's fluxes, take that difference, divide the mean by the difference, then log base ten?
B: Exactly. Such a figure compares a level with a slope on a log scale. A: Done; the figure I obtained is 1.0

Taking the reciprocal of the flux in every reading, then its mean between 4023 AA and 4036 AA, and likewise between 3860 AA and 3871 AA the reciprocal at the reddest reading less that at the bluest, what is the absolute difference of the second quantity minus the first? 0.043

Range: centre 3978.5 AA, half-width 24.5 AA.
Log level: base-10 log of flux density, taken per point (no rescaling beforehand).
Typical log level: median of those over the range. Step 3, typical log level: 1.40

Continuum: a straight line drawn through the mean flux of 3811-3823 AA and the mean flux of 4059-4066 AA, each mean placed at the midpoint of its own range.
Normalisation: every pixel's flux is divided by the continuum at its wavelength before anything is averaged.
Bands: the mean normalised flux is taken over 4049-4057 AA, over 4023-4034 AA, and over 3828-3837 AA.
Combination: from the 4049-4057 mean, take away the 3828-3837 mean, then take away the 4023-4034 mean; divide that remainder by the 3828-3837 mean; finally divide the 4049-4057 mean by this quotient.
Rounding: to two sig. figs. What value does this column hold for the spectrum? -1.1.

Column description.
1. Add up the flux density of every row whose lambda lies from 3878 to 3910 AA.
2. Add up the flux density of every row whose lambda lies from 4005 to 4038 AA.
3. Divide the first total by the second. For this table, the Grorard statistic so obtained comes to 0.67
